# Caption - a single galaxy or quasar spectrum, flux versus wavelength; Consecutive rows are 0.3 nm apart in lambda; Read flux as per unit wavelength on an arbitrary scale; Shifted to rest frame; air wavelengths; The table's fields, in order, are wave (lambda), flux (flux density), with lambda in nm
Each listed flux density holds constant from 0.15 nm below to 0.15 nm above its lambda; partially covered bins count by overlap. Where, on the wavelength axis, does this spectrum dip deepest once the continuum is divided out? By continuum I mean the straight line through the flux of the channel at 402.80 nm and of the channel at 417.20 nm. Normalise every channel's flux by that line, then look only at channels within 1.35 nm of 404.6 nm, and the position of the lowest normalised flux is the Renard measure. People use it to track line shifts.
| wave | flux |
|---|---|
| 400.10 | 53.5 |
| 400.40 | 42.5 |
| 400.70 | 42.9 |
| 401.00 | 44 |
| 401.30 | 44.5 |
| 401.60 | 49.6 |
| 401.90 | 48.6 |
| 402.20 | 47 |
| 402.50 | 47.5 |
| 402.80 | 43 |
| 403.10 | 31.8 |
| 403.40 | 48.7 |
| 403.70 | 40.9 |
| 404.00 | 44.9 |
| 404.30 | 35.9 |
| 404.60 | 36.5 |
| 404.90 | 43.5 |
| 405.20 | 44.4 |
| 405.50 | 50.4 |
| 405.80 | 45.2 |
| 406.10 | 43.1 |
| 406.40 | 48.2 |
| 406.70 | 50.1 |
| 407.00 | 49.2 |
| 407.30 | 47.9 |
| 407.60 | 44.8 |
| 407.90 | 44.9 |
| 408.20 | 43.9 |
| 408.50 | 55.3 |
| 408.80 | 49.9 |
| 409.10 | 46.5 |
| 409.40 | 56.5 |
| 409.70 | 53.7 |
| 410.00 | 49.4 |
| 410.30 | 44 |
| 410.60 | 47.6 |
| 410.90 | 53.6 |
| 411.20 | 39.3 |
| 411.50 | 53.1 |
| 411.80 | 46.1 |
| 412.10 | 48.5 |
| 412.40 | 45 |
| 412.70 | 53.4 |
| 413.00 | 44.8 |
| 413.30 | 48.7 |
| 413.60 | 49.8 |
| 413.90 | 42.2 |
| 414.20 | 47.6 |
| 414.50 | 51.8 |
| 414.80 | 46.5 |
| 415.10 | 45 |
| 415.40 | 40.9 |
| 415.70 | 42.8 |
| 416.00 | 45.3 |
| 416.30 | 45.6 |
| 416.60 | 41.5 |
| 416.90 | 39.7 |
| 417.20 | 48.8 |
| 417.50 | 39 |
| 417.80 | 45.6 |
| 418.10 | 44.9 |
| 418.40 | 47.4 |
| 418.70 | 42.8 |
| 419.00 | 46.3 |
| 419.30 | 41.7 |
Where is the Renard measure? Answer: 404.30 nm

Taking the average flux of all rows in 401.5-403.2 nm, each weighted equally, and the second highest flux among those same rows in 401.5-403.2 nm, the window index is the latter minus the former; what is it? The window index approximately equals 4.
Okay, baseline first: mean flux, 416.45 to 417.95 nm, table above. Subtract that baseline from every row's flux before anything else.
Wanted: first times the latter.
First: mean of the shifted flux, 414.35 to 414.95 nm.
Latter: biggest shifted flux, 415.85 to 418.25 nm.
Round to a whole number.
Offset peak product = 37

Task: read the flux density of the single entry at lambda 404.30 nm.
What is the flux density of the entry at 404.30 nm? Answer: 35.9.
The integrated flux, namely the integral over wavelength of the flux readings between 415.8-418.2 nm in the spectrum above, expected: 105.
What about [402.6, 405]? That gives 98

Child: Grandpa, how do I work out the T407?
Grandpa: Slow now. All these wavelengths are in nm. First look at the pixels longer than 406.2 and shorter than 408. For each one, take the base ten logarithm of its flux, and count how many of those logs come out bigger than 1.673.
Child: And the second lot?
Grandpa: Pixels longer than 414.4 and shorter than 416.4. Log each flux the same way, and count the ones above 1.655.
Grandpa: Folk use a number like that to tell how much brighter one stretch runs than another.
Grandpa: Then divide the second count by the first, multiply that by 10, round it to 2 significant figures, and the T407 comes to 10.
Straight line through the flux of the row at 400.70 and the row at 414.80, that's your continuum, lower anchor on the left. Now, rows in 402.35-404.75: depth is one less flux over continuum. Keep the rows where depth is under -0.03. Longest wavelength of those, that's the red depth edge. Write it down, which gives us 403.40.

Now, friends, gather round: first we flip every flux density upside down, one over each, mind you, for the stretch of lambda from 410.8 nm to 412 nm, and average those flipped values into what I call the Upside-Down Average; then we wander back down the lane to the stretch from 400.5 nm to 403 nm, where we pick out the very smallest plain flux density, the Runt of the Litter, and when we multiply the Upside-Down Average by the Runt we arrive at 0.91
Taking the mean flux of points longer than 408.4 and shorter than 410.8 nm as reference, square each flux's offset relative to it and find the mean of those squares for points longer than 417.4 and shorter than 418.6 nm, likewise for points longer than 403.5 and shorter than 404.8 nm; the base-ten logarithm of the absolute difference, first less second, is 1.9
